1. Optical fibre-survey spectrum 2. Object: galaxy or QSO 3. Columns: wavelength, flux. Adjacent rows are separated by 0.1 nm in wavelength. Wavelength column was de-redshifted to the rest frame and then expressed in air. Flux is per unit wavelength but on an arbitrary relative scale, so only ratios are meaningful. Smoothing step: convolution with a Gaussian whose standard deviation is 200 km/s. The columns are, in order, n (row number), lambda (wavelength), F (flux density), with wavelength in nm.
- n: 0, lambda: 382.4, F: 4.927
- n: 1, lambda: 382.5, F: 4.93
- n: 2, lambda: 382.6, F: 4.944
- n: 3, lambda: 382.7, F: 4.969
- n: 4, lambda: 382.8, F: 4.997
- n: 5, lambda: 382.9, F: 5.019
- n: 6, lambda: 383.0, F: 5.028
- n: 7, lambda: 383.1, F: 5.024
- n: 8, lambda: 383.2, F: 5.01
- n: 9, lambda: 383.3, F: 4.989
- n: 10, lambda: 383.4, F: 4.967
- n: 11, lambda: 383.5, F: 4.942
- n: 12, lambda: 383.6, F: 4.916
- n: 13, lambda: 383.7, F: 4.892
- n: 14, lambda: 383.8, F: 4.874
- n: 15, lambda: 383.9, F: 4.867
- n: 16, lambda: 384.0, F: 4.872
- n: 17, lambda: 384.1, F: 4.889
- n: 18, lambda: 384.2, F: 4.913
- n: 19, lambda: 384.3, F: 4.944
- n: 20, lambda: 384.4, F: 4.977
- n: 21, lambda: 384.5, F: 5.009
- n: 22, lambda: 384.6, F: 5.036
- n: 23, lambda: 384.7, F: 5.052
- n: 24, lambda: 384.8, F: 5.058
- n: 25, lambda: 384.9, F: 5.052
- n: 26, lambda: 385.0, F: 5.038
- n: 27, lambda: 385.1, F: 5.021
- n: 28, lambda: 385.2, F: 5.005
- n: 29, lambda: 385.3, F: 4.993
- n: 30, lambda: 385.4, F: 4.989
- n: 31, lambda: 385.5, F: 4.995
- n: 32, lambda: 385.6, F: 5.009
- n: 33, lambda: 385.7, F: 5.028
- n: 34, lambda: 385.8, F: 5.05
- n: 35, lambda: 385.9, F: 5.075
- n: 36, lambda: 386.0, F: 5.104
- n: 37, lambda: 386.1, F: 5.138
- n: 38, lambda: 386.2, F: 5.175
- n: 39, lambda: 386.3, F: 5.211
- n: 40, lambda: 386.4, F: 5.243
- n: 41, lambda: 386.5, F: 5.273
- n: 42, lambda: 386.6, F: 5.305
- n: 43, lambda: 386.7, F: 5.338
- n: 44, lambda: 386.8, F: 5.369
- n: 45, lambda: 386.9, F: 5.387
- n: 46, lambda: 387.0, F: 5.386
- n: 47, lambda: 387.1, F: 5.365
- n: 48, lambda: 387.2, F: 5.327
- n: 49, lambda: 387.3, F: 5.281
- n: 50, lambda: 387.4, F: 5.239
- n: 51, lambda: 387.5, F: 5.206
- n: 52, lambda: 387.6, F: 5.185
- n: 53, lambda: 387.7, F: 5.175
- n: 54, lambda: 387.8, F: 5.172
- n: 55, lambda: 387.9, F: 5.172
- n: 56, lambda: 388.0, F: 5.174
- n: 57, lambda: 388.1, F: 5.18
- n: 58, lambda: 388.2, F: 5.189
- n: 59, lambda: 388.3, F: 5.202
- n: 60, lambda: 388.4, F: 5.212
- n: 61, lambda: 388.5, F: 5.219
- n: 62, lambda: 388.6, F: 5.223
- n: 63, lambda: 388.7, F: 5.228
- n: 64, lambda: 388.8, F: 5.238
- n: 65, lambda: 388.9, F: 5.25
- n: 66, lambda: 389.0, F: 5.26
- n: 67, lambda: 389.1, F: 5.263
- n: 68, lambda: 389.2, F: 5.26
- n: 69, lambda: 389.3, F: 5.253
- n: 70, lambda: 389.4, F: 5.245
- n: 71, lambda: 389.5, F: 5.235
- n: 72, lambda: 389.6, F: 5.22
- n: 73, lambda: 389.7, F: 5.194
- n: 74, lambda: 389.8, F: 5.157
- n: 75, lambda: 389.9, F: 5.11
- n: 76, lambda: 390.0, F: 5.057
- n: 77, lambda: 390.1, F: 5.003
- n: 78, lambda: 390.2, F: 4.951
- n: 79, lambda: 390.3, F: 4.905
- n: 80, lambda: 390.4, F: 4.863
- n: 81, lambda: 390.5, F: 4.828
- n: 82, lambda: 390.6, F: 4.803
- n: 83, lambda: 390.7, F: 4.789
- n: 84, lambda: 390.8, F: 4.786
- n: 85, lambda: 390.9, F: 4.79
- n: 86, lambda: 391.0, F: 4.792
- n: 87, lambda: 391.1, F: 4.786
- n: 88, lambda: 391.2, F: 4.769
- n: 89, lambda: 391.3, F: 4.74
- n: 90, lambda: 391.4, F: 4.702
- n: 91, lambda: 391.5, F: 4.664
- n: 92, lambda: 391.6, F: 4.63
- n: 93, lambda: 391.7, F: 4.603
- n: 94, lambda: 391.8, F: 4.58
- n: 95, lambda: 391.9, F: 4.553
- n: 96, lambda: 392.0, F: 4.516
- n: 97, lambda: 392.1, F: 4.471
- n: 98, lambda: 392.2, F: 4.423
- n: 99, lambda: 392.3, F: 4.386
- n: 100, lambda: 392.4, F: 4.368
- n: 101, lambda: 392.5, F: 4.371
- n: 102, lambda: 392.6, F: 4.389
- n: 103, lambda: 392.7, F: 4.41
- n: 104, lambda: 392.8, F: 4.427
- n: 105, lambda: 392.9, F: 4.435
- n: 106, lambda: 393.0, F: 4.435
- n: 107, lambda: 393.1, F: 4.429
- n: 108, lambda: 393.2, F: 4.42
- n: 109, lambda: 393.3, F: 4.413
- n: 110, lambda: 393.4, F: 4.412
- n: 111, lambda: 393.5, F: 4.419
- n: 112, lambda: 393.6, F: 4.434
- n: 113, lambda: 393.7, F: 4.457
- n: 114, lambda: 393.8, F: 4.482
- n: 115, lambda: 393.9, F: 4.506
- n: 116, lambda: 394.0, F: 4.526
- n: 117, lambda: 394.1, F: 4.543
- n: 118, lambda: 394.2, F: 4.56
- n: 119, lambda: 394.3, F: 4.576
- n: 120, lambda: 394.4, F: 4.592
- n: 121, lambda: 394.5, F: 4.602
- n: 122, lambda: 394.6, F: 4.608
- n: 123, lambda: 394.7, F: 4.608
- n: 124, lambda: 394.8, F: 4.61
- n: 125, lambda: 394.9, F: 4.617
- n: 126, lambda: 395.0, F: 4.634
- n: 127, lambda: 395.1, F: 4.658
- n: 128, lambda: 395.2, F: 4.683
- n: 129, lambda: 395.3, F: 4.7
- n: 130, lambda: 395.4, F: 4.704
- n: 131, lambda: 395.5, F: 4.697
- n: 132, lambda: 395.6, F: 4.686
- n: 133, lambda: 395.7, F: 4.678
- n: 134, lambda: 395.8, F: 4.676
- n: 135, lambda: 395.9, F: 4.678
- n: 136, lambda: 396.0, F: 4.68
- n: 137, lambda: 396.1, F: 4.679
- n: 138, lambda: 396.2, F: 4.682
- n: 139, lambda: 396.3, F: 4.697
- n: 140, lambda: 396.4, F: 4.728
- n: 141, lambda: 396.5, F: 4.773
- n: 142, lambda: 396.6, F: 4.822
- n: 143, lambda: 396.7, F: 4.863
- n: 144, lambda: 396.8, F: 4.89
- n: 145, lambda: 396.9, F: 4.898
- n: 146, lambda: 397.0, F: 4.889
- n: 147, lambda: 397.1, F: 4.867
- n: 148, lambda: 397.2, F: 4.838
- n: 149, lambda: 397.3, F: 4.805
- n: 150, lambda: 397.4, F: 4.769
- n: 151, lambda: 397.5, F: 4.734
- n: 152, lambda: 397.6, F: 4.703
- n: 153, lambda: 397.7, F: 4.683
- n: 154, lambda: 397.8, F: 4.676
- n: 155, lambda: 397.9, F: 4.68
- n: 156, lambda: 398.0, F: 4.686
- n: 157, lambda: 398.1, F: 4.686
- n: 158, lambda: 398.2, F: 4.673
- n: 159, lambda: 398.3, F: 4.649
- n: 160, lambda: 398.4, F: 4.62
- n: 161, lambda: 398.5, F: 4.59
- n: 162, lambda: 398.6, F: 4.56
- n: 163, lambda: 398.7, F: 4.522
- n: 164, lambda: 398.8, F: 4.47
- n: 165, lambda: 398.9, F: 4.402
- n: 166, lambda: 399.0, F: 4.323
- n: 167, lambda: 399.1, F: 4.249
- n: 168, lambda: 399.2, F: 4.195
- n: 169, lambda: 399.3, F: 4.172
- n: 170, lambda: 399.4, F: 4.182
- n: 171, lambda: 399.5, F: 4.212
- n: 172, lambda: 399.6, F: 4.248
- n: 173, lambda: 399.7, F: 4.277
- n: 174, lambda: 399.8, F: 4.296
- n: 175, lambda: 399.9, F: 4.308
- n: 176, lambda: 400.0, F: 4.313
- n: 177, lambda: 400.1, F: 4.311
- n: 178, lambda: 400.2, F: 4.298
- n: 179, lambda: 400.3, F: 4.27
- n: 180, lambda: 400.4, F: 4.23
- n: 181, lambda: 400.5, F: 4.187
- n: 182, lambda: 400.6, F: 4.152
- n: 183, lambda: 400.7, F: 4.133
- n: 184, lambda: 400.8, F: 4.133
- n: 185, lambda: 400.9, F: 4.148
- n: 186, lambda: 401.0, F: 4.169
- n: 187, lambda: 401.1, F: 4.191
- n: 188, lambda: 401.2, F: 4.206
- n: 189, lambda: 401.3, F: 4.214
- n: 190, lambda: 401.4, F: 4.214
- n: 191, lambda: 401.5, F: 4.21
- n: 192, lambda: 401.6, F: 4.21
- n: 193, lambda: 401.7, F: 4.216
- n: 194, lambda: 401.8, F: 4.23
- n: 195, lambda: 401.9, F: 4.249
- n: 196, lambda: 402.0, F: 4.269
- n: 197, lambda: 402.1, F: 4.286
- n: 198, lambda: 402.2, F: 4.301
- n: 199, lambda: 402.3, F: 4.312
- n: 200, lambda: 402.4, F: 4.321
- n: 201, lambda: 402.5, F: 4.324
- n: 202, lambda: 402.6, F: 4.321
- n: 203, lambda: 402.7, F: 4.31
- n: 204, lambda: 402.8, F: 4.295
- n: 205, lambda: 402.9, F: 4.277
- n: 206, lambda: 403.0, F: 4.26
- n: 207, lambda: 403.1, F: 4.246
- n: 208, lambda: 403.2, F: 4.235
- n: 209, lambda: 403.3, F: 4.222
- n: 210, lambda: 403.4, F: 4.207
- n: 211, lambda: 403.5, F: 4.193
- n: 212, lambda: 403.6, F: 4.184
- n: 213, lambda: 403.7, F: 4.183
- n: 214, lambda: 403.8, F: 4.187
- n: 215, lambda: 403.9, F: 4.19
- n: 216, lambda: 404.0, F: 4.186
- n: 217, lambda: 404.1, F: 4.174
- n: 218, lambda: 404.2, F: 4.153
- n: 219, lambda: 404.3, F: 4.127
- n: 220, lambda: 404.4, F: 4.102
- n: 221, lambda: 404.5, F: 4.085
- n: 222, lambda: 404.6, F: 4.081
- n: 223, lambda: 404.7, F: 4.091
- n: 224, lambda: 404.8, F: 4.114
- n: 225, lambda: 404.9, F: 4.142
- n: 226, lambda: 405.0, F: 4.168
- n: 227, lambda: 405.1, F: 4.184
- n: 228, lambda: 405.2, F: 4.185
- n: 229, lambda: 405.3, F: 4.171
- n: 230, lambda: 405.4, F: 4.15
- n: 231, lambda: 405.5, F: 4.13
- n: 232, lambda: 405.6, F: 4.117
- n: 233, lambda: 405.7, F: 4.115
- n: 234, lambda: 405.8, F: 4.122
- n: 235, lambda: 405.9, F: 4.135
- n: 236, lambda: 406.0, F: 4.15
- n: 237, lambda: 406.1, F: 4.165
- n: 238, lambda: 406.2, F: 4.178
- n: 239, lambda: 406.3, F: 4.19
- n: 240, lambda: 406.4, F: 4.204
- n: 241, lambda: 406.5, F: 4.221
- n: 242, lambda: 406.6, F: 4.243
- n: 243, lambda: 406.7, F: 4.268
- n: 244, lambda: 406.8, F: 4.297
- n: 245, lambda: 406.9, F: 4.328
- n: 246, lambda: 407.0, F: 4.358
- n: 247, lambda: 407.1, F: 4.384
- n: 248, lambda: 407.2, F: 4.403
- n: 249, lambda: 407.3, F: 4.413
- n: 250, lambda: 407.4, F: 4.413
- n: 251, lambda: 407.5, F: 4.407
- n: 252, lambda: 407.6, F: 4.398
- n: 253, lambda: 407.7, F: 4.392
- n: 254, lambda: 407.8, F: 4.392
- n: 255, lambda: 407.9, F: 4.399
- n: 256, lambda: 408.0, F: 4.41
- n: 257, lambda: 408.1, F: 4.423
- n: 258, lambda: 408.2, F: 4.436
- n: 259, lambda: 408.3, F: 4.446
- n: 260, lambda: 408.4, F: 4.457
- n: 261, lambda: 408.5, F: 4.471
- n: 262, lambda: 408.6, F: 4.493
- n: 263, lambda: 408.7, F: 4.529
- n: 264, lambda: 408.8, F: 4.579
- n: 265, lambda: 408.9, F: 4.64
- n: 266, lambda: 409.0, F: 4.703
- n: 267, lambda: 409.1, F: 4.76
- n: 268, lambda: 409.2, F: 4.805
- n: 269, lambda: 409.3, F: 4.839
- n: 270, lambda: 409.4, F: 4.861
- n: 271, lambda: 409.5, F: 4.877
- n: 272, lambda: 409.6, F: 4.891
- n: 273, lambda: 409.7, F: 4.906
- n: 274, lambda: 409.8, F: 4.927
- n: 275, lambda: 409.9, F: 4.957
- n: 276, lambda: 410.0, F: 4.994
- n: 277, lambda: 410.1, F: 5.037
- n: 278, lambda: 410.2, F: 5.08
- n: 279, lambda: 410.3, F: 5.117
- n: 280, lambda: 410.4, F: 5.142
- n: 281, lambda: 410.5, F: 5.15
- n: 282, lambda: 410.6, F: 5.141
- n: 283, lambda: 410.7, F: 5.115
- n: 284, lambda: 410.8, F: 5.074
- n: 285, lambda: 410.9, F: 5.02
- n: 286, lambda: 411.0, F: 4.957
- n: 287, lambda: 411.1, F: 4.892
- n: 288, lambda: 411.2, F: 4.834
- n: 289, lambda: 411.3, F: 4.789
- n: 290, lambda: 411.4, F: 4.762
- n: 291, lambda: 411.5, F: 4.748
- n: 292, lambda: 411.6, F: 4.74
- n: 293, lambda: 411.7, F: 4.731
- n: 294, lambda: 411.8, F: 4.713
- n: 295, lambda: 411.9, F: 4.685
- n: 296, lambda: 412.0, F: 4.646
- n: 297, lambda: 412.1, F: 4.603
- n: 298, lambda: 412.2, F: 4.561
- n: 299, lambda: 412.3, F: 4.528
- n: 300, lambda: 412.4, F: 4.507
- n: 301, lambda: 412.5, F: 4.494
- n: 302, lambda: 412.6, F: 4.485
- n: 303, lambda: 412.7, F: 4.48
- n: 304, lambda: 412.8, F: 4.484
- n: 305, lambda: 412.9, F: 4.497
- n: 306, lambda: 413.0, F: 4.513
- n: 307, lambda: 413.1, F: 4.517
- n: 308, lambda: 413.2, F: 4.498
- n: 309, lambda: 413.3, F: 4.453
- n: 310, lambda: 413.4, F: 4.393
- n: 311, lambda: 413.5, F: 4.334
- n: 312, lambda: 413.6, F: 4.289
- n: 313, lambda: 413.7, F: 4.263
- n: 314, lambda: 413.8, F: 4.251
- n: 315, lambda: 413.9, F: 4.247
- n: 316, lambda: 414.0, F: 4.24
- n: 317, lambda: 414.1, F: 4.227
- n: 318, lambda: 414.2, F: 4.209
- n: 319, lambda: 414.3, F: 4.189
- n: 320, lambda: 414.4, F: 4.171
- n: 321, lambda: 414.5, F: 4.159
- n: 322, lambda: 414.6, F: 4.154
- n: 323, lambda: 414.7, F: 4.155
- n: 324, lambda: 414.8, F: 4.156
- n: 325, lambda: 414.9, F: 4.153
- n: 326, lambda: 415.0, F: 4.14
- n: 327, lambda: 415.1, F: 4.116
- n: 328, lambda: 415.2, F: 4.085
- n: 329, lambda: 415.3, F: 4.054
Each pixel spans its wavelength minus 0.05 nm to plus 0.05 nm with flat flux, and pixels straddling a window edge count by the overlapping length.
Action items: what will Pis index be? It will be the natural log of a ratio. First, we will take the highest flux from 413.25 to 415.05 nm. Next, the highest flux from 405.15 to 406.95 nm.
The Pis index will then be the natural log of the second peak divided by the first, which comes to -0.028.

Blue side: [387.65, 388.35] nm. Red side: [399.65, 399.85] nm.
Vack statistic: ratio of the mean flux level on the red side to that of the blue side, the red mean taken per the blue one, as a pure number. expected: 0.83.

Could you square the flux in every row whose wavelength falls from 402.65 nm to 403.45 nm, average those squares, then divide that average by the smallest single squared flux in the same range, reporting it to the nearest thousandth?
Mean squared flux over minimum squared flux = 1.024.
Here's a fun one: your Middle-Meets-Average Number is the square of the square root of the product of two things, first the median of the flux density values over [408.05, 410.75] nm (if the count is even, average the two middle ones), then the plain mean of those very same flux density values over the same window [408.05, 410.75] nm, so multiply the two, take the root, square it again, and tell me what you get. 23.4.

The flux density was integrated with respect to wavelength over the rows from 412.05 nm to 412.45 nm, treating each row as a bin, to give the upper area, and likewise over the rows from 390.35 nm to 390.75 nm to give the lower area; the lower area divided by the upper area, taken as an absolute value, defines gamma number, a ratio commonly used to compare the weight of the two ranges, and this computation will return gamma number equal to 1.06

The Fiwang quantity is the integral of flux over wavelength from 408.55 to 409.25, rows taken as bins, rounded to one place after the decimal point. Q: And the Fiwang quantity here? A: 3.3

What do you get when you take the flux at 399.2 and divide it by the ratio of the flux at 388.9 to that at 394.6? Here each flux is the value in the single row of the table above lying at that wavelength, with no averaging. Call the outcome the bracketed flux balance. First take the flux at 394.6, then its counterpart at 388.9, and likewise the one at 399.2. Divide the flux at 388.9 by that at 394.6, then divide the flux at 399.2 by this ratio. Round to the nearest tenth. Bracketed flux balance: 3.7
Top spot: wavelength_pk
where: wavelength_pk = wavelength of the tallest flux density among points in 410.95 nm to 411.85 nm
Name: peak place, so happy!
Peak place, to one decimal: 411.0 nm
